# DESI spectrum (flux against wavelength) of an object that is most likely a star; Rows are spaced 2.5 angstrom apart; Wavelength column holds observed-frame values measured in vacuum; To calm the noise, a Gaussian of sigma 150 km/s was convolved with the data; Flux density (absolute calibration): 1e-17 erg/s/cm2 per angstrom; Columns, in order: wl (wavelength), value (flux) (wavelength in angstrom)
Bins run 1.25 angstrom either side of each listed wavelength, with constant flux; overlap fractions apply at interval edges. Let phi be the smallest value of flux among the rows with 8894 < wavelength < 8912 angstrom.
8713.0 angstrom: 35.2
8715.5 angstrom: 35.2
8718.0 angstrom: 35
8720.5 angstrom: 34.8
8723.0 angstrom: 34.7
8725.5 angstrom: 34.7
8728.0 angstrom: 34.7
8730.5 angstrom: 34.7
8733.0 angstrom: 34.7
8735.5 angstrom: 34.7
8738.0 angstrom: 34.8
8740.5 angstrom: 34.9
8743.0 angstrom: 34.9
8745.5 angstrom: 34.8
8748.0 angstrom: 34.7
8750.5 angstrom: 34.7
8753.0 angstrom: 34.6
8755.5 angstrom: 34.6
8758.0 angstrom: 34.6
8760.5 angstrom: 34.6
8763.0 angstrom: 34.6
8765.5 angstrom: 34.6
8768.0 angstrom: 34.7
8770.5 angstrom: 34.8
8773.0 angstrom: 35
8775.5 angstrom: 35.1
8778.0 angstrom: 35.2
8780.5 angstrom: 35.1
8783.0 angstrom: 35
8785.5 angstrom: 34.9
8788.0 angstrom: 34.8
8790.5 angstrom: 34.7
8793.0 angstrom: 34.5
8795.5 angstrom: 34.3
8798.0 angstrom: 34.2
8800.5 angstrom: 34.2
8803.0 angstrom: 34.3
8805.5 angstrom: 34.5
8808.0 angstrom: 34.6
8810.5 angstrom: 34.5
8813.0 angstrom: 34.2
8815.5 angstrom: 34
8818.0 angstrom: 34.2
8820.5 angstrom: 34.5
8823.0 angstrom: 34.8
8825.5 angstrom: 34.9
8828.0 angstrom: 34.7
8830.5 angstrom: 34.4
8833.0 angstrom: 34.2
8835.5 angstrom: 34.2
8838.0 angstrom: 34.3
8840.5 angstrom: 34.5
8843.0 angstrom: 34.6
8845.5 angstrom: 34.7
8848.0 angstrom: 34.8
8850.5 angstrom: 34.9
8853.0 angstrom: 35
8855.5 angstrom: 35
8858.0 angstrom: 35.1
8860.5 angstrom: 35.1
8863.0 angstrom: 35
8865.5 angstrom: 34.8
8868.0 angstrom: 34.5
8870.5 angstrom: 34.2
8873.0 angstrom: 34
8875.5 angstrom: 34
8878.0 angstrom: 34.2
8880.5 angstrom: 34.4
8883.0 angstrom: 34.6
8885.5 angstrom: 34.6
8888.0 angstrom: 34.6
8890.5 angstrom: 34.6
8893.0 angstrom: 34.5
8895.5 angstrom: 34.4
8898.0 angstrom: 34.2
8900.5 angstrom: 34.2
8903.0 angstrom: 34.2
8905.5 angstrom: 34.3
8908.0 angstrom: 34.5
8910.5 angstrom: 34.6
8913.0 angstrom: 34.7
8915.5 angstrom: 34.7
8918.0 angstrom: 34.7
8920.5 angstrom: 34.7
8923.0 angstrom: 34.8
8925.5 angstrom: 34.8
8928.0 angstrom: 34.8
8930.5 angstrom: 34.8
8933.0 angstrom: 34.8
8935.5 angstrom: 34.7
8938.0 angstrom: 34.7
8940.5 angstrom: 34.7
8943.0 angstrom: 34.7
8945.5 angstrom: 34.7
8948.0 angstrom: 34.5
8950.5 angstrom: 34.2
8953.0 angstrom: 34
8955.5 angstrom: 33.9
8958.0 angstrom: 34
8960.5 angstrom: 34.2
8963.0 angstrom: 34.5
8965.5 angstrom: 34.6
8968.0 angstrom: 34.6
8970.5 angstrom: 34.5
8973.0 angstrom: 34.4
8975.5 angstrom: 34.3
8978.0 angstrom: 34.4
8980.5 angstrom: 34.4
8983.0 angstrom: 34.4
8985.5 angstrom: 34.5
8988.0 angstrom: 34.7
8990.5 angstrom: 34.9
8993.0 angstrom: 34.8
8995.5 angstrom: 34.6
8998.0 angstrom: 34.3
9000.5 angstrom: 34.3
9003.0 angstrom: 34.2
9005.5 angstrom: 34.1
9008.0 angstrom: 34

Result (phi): 34.2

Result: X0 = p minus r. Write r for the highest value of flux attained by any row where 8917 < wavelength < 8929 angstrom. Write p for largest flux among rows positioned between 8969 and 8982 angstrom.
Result -0.3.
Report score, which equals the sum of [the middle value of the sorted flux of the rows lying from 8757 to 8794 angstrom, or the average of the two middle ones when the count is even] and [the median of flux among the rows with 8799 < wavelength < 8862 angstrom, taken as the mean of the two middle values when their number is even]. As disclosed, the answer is 69.3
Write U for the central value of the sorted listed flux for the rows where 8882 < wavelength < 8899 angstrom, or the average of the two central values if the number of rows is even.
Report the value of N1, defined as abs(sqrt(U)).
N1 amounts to 5.88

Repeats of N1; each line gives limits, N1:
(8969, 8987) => 5.87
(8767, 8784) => 5.92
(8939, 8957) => 5.87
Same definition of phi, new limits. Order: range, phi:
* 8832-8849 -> 34.2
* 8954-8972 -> 33.9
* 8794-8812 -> 34.2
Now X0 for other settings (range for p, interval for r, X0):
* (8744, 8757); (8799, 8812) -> 0.2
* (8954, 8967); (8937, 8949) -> -0.1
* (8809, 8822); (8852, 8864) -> -0.6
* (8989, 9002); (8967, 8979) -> 0.3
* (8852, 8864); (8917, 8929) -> 0.3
